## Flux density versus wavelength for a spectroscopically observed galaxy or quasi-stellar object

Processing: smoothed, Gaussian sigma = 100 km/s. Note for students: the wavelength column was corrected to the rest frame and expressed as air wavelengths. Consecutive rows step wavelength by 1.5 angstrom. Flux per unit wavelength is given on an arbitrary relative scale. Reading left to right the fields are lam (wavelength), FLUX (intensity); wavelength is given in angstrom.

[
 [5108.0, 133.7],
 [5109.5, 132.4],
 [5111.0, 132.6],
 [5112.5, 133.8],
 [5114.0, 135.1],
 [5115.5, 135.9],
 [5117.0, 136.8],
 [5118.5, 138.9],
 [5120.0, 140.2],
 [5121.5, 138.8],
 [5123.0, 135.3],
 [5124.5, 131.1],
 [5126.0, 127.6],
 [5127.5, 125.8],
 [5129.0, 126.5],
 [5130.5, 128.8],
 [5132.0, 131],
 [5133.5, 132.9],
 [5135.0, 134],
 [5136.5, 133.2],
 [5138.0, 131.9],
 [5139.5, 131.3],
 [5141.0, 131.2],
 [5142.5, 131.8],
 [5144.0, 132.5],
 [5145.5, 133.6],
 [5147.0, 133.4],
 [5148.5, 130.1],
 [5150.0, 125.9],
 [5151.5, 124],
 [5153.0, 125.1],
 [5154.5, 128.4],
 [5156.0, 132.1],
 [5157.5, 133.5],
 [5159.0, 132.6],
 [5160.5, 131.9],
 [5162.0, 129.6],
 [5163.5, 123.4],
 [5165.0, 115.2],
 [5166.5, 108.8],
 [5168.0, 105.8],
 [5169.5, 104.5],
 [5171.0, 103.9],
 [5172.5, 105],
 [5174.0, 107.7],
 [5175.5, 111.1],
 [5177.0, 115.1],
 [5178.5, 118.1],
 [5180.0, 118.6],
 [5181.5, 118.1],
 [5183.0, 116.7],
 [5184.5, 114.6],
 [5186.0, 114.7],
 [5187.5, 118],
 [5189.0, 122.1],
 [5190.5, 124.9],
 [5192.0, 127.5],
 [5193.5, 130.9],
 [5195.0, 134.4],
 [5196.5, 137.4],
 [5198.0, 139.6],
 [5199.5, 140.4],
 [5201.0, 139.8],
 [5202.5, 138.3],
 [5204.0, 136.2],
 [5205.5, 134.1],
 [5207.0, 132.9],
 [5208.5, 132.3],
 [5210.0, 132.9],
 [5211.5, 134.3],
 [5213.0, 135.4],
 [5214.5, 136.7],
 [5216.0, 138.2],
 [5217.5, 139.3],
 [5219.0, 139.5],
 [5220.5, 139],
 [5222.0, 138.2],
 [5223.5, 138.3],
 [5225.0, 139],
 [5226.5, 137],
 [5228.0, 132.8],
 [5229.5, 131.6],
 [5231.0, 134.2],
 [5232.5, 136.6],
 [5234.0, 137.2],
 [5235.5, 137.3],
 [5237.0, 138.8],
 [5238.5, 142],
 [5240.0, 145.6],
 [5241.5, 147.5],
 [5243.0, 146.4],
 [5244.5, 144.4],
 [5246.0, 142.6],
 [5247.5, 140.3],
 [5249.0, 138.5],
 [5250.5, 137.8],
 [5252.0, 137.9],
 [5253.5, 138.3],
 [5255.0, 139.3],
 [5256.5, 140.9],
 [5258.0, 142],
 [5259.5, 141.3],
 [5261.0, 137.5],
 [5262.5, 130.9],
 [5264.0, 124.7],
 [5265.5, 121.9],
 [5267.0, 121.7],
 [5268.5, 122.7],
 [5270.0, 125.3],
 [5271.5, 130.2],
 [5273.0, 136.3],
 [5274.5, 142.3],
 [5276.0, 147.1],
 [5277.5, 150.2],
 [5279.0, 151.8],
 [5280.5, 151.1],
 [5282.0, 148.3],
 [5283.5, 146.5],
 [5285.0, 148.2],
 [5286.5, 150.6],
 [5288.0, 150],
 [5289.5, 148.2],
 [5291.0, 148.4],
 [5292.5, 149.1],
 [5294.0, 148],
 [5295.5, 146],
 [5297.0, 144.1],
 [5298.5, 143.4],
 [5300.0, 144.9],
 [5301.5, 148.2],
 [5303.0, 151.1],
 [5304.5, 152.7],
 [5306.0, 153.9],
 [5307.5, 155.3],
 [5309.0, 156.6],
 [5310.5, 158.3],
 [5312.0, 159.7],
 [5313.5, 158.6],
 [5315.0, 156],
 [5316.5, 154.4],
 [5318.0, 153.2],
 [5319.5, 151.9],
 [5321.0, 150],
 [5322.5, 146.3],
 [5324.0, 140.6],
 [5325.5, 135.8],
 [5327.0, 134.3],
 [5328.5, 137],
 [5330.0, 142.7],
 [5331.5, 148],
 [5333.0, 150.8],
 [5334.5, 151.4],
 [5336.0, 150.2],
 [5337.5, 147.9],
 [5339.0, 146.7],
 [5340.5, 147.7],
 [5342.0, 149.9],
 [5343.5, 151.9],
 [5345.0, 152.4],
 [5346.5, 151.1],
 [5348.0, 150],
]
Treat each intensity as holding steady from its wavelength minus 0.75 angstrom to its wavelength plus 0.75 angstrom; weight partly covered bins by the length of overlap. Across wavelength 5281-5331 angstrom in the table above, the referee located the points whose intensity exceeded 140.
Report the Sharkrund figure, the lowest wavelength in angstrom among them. 5282.0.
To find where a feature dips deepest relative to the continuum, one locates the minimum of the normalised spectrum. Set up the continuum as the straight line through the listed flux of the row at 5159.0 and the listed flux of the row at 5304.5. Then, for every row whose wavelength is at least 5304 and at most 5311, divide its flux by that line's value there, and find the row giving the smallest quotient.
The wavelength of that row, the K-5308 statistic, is 5304.5 angstrom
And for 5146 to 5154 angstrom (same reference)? 5151.5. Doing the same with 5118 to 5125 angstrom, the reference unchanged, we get 5124.5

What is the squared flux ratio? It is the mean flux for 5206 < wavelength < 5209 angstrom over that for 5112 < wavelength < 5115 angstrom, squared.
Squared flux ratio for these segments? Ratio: 0.97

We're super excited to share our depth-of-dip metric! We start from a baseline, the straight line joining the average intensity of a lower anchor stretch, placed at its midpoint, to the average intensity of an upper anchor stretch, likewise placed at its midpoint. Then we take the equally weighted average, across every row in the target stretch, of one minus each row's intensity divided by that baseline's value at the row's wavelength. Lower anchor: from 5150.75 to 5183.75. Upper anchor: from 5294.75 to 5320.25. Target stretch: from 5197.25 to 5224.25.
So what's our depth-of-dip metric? -0.062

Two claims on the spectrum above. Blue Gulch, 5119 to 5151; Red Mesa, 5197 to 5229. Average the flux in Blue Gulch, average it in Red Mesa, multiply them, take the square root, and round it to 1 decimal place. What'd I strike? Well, 134.3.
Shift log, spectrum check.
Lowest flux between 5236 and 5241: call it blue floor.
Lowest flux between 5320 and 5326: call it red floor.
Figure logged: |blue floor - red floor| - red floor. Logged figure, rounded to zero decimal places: -133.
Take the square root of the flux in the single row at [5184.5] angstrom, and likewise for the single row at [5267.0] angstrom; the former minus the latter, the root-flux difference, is -0.33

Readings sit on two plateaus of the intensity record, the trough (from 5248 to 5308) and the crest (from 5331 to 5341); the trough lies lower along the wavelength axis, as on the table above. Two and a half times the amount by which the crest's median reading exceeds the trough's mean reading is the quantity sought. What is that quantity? 15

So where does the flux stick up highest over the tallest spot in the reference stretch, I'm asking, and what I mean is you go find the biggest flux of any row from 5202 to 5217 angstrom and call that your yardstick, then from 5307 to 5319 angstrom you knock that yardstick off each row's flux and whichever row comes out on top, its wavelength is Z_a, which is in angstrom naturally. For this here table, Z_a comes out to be 5312.0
